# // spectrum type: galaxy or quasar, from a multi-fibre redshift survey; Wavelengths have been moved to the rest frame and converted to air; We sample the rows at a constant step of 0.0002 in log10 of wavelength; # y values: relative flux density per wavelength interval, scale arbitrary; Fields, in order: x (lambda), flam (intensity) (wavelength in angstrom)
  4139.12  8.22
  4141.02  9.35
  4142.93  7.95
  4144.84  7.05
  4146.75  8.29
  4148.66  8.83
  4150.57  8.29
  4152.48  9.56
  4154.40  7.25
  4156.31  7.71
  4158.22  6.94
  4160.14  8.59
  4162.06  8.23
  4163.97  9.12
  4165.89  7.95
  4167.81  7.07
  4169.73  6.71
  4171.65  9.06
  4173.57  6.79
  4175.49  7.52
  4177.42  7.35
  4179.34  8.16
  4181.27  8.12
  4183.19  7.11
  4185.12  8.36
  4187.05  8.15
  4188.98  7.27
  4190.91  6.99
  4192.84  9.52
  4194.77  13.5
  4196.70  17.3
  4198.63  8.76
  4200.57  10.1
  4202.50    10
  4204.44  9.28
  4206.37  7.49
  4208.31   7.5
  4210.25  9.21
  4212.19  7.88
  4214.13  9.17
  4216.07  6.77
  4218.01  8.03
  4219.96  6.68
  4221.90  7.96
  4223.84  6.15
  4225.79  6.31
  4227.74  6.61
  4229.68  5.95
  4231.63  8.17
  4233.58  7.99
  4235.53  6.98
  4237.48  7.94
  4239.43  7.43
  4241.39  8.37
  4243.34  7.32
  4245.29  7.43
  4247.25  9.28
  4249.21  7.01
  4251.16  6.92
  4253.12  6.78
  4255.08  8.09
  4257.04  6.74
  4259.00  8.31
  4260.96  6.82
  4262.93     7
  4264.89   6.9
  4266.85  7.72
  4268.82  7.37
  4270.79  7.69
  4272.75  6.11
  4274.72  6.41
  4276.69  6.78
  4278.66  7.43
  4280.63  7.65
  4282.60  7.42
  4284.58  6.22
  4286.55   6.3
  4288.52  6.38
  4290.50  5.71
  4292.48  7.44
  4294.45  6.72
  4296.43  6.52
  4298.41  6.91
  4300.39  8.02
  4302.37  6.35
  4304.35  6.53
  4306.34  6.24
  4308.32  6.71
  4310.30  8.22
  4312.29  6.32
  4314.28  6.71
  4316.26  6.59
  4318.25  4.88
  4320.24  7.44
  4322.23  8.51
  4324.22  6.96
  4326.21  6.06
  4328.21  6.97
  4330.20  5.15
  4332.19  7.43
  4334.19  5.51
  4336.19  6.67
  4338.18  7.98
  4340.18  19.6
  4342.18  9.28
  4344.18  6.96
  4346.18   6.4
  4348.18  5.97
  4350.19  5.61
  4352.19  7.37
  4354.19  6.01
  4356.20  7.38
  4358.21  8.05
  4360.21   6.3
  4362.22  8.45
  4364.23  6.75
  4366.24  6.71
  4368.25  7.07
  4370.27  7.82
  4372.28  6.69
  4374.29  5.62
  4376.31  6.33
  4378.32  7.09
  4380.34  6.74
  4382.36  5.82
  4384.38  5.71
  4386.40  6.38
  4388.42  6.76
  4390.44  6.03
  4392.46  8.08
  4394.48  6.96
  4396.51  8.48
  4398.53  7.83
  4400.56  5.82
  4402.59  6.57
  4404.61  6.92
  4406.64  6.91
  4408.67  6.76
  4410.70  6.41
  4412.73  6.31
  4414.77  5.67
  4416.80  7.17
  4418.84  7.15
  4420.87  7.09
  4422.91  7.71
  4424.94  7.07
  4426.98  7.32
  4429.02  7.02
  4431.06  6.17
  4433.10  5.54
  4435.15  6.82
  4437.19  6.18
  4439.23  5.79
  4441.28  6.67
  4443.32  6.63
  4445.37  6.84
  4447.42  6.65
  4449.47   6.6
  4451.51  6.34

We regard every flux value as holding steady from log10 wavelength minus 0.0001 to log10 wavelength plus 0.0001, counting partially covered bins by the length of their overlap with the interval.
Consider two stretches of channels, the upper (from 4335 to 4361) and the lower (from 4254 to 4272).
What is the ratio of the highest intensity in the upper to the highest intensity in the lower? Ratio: 2.4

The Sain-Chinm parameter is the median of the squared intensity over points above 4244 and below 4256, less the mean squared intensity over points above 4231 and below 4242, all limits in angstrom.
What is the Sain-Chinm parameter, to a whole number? -9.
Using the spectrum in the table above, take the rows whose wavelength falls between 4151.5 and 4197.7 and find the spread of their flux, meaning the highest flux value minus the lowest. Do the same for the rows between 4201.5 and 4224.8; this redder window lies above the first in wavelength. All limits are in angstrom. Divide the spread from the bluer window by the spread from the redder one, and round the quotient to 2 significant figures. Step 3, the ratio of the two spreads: 2.8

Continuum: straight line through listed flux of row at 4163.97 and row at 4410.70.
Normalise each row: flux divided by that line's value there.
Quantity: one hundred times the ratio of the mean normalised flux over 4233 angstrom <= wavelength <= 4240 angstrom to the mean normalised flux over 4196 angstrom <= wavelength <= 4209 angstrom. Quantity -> 79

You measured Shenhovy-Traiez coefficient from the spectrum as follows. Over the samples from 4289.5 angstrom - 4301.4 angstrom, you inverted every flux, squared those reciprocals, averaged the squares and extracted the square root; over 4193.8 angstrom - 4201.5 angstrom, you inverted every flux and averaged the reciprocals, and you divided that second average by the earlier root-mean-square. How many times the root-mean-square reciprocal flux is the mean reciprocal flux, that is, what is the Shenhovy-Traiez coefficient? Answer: 0.58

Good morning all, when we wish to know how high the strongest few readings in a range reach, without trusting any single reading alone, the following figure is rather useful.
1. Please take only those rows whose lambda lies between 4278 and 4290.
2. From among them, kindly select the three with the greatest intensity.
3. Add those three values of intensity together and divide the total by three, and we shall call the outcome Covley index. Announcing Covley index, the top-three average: 7.5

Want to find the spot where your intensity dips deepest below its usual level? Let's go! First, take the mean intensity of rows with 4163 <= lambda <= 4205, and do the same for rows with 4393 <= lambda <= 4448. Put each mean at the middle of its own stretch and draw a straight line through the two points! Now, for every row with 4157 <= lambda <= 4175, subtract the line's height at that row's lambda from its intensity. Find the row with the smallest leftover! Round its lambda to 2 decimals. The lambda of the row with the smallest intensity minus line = 4169.73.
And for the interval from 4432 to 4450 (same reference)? 4433.10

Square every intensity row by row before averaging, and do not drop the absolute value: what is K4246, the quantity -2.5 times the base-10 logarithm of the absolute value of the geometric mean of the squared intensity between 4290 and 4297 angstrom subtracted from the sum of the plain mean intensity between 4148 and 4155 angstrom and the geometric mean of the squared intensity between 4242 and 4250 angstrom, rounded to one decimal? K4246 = -3.5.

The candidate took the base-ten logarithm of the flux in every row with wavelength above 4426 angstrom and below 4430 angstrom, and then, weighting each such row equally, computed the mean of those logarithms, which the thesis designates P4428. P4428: 0.855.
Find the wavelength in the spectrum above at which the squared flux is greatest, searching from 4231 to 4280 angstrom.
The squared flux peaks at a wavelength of 4247.25 angstrom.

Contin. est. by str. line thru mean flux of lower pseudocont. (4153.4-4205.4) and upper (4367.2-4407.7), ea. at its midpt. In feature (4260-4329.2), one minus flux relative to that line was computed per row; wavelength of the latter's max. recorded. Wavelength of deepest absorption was 4318.25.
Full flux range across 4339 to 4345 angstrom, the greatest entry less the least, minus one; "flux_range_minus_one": 11.6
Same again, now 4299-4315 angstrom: 1.0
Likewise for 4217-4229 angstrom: 0.9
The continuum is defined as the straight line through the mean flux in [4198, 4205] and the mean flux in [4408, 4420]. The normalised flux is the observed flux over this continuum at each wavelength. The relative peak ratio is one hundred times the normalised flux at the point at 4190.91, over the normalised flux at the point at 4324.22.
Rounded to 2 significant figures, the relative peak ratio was 81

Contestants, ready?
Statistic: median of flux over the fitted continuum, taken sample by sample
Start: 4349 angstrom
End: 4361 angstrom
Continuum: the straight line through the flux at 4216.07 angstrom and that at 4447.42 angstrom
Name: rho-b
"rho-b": 1.02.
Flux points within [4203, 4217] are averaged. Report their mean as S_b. 8.2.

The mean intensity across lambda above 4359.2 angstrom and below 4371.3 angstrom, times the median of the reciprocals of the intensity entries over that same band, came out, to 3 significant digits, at 1.04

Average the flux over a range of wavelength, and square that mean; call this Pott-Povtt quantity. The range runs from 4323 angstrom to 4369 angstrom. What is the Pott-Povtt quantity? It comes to 55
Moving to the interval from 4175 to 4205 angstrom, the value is 85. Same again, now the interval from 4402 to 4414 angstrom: 44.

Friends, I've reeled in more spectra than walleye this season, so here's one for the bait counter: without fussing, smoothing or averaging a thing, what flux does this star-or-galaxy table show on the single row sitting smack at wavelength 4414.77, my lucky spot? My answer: 5.67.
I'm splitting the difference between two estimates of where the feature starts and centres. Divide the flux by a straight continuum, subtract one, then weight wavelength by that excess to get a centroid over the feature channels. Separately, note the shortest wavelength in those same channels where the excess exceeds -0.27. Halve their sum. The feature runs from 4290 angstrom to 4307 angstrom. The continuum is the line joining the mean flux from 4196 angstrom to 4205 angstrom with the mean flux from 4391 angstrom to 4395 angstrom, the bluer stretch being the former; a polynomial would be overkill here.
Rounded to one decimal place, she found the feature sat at 4295.4 angstrom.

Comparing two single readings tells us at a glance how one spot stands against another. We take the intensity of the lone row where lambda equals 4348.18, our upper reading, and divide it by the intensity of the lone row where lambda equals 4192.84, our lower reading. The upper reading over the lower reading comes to 0.63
